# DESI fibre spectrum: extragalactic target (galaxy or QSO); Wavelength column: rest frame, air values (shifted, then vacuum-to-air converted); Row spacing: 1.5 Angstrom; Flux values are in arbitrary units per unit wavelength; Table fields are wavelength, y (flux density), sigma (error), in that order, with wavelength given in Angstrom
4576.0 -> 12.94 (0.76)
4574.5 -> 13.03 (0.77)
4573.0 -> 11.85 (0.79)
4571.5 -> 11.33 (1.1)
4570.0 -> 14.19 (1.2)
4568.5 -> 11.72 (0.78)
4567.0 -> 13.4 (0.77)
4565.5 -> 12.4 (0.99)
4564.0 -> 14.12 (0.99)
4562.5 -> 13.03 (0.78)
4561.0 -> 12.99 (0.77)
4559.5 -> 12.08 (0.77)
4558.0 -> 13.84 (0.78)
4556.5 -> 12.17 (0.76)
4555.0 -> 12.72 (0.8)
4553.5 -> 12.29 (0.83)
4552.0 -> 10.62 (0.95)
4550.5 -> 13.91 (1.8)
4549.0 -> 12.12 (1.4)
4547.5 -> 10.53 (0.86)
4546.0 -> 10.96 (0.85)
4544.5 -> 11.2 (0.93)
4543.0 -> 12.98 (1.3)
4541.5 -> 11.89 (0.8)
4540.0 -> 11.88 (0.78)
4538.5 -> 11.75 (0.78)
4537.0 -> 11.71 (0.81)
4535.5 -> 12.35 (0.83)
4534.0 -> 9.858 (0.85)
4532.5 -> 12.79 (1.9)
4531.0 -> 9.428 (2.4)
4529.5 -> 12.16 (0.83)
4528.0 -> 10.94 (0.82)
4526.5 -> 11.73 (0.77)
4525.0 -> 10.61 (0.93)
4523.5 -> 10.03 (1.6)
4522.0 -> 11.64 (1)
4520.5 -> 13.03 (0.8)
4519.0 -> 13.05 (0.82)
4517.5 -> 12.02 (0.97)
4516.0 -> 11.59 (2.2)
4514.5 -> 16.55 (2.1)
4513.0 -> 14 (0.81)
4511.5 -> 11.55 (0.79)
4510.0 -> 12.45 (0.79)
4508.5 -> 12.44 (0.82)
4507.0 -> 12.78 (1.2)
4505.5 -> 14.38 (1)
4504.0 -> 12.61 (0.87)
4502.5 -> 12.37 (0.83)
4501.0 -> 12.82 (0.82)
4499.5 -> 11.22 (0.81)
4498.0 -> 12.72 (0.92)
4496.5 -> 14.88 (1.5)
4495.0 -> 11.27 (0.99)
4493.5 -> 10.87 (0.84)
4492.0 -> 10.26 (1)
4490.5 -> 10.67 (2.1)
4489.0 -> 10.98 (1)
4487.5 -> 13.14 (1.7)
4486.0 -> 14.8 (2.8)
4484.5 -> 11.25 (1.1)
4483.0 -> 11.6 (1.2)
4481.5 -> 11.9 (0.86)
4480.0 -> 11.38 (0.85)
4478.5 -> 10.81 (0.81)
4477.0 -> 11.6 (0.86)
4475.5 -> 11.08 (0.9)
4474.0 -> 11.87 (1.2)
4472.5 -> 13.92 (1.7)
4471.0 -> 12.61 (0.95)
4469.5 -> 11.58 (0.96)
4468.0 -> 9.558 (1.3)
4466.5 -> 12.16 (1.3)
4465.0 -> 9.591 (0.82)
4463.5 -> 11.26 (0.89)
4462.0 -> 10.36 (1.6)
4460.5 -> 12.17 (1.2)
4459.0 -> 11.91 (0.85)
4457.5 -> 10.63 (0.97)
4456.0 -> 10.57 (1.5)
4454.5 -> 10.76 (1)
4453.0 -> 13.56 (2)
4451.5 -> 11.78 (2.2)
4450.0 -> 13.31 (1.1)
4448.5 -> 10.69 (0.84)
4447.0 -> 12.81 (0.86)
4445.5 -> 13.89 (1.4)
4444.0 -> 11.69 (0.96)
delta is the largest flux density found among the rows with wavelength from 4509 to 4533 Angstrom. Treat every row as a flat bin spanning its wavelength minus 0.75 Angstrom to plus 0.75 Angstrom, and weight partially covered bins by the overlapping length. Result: 16.55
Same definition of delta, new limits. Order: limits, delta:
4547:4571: 14.19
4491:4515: 16.55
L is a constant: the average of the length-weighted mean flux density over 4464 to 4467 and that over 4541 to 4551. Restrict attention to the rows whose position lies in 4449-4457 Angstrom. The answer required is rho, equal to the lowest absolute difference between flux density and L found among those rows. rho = 0.4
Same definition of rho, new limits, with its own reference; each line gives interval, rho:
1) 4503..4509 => 1.1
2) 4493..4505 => 0.1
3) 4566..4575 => 0.0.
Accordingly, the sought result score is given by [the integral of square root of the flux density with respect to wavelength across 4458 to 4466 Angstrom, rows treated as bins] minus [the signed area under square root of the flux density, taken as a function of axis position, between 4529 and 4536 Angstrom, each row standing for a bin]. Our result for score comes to 3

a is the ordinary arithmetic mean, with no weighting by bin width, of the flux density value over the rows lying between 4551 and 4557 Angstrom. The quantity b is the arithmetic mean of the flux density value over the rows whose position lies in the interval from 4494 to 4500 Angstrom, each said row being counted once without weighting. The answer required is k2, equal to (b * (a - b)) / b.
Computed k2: -0.57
